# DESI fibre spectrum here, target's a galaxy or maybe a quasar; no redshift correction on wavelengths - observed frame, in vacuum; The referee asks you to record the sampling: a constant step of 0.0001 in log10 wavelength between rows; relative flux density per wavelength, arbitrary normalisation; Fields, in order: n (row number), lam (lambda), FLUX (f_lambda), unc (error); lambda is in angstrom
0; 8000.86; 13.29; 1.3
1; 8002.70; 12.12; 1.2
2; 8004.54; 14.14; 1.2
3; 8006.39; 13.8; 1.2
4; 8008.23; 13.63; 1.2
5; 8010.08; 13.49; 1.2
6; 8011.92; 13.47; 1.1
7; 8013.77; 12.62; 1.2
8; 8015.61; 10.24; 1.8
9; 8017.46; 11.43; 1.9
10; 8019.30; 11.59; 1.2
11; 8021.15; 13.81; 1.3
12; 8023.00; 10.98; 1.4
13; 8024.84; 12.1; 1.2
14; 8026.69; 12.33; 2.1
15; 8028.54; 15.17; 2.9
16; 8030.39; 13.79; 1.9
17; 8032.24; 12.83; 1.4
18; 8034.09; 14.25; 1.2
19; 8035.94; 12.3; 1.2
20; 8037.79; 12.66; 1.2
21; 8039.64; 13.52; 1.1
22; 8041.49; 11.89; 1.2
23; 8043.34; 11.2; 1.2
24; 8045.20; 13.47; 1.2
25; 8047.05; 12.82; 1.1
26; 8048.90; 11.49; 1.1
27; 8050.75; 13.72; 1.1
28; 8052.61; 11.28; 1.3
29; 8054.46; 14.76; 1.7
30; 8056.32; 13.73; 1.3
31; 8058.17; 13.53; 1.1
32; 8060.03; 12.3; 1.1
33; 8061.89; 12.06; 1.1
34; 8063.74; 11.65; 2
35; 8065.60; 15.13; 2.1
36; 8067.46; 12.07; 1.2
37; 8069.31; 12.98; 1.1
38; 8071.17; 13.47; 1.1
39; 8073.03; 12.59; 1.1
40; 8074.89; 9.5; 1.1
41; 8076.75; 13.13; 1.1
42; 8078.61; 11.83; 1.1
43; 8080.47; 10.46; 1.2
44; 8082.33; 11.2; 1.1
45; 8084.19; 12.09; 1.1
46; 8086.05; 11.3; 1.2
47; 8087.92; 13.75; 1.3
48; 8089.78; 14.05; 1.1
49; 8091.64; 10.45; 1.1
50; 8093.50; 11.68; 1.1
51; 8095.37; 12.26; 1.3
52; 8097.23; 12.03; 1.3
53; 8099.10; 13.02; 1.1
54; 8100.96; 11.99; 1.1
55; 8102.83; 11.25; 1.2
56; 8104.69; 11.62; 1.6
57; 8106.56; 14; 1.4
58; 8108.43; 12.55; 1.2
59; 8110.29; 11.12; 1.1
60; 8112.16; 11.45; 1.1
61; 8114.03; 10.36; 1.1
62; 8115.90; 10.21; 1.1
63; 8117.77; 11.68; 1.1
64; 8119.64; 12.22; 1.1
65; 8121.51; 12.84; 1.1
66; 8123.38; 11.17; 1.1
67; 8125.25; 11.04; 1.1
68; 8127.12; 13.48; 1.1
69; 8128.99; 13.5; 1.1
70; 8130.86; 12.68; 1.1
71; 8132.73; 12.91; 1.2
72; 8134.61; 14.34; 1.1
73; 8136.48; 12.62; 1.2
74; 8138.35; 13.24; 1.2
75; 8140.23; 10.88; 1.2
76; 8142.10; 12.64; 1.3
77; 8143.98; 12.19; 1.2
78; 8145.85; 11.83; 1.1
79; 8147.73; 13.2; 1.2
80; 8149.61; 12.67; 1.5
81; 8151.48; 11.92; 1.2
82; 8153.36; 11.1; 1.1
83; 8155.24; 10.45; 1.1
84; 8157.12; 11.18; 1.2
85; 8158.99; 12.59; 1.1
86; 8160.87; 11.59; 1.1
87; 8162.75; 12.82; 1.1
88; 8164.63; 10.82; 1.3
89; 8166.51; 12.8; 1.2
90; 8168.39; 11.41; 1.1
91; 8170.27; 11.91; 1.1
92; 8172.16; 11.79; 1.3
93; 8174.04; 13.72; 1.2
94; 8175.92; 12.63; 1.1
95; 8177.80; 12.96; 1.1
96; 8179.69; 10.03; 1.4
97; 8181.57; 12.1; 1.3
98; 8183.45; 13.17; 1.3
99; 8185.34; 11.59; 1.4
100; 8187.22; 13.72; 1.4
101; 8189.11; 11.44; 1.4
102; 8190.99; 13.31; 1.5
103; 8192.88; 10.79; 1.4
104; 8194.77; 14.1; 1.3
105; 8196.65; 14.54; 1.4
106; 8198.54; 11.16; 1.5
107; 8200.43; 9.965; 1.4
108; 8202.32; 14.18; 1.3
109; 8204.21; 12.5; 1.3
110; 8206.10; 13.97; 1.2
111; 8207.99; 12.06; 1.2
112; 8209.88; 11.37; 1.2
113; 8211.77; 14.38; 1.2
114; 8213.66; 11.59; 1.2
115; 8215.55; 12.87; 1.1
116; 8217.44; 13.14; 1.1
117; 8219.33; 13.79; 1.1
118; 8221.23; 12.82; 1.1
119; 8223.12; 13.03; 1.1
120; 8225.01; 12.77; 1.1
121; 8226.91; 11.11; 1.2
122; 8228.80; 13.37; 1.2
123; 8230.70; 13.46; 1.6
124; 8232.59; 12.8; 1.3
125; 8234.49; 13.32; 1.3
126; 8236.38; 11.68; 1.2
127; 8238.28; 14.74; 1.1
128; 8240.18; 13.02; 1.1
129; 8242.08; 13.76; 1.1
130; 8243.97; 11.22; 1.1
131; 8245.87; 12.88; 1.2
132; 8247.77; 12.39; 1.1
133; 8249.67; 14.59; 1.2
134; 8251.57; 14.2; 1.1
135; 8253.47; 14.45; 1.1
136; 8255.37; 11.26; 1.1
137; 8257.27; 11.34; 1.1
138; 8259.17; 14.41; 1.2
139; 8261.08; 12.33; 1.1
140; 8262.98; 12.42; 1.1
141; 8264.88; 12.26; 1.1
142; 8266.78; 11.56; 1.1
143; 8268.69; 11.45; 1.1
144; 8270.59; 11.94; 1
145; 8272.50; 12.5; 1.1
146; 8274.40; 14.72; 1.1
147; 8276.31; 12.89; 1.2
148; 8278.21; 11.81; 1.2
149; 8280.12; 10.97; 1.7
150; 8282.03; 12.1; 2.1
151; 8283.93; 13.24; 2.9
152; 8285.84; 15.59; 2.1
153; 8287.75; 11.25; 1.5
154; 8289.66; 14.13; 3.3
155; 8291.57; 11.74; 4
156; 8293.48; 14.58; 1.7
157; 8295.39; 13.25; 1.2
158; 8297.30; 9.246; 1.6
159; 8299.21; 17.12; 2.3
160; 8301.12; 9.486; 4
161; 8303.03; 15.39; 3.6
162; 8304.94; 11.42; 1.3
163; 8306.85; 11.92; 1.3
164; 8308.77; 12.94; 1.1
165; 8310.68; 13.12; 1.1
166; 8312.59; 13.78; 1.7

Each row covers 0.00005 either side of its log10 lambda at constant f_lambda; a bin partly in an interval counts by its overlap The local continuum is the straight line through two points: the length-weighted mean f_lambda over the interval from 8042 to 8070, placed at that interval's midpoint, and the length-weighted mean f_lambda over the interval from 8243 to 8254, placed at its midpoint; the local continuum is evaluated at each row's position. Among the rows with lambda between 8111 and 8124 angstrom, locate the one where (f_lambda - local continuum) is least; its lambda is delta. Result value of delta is 8115.90 angstrom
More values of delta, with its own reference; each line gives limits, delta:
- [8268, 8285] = 8280.12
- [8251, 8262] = 8255.37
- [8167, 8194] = 8179.69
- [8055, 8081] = 8074.89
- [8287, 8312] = 8297.30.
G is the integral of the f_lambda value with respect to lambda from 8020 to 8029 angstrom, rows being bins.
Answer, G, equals 115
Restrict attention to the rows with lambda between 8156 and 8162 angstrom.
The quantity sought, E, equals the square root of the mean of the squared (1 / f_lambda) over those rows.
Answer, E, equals 0.085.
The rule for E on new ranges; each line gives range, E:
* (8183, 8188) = 0.079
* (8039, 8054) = 0.081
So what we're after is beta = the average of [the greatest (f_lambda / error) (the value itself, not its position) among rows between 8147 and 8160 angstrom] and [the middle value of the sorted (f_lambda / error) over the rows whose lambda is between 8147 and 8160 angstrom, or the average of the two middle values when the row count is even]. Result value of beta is 10.7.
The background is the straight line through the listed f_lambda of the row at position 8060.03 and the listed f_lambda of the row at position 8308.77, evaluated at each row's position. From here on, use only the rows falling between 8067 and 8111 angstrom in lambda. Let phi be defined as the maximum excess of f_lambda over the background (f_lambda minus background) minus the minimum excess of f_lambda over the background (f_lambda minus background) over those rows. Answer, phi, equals 4.5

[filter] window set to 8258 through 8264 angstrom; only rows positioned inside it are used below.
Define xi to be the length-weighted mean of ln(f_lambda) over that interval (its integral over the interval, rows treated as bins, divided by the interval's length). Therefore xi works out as 2.56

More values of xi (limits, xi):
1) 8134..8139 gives 2.59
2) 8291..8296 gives 2.58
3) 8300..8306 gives 2.49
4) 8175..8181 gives 2.47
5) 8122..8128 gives 2.48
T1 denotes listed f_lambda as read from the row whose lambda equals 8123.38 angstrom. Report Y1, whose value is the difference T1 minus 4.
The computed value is 7.2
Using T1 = 11.17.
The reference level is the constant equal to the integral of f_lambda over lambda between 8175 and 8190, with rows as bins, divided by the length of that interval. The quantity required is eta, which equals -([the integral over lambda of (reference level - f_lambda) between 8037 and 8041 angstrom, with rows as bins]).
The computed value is 3.1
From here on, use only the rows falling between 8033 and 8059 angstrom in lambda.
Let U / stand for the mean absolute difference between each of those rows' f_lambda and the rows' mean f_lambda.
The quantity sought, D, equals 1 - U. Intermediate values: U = 0.95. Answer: 0.05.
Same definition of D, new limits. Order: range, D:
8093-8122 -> 0.28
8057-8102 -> 0.06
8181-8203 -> -0.33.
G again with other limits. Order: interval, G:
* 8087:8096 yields 112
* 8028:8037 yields 122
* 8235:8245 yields 129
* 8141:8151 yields 125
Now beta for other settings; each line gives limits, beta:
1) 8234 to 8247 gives 12.1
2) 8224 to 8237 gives 10.7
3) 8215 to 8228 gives 12.1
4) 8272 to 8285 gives 11.6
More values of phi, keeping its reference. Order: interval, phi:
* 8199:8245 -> 4.7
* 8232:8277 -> 3.5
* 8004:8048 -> 4.9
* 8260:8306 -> 7.9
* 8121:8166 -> 3.9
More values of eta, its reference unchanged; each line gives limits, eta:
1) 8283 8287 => 8.2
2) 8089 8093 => -0.3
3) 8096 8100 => 1.2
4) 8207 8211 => -1.4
